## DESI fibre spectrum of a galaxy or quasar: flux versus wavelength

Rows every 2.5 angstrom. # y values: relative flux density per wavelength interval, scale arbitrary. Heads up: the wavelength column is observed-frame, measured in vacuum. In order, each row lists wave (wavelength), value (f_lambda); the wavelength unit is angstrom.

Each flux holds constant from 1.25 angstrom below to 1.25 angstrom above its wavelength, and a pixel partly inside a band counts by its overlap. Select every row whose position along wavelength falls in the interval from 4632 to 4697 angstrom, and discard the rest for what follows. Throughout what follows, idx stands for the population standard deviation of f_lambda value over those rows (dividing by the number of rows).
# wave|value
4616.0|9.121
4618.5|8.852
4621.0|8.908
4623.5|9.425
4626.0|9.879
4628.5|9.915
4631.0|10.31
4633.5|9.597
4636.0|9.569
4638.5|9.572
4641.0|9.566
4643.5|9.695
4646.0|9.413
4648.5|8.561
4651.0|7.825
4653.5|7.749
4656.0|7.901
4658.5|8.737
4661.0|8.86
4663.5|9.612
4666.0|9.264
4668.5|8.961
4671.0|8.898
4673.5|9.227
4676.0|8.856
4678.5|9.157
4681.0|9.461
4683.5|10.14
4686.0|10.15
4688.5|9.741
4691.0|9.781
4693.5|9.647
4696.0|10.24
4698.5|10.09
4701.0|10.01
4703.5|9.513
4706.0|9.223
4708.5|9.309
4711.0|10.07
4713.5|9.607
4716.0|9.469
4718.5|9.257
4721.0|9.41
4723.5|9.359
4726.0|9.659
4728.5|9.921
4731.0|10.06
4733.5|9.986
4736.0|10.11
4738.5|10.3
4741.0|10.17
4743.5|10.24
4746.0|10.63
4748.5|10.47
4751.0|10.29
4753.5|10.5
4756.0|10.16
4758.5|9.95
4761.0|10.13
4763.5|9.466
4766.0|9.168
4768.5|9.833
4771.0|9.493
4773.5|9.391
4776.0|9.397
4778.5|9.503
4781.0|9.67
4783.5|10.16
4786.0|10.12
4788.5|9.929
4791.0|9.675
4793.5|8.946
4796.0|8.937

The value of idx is 0.664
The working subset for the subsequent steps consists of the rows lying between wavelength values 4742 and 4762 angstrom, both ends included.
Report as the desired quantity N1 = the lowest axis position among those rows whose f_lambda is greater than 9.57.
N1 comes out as 4743.5 angstrom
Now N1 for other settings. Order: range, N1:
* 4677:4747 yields 4683.5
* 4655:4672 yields 4663.5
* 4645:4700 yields 4663.5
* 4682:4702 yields 4683.5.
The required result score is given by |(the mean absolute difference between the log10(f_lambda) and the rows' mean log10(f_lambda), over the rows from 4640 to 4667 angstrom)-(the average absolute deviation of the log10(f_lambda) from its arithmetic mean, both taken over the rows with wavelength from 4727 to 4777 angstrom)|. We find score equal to 0.0165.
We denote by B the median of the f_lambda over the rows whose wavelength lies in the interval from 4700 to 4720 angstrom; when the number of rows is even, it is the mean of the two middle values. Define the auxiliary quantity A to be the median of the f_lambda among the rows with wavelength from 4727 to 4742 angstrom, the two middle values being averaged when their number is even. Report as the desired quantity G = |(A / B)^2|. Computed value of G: 1.13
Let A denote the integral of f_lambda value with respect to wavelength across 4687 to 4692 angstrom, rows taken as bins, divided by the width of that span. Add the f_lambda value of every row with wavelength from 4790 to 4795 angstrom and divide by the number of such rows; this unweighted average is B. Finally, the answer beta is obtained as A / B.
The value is 1.05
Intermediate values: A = 9.8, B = 9.3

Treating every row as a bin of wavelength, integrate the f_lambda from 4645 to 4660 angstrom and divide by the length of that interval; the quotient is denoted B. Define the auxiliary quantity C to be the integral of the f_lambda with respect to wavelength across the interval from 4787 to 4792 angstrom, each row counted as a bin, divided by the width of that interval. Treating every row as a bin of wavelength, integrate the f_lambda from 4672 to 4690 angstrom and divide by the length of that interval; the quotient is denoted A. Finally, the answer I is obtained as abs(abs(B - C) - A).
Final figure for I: 8.1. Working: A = 9.5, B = 8.4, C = 9.8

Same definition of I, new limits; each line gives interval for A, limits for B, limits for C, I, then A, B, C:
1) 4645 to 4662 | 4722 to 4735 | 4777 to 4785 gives 8.4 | 8.4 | 9.8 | 9.8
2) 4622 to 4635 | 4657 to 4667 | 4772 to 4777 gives 9.5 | 9.8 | 9.1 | 9.4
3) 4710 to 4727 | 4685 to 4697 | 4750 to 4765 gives 9.4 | 9.5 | 9.9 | 10.1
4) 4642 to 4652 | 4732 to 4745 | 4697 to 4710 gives 8.4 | 8.9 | 10.2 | 9.6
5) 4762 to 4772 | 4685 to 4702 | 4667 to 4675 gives 8.6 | 9.5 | 9.9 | 9.0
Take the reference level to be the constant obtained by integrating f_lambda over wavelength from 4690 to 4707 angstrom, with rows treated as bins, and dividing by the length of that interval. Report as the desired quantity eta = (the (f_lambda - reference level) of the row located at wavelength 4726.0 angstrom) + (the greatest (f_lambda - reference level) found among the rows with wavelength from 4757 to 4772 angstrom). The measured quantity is 0.2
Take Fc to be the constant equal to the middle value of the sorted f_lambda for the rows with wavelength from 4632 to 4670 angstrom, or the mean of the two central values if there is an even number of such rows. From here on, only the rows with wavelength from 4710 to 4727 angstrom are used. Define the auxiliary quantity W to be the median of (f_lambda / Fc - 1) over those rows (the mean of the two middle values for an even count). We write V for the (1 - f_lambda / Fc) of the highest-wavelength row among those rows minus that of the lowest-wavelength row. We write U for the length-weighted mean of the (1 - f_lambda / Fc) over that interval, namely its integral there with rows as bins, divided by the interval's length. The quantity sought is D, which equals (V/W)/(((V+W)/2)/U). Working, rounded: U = -0.03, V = 0.04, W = 0.02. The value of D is -1.8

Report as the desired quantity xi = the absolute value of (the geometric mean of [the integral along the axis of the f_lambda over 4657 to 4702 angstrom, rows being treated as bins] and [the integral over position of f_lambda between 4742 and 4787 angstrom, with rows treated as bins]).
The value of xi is 436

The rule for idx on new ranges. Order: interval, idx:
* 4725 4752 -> 0.254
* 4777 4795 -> 0.387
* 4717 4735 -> 0.305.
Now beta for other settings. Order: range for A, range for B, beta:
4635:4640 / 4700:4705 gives 0.98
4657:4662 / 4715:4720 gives 0.93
